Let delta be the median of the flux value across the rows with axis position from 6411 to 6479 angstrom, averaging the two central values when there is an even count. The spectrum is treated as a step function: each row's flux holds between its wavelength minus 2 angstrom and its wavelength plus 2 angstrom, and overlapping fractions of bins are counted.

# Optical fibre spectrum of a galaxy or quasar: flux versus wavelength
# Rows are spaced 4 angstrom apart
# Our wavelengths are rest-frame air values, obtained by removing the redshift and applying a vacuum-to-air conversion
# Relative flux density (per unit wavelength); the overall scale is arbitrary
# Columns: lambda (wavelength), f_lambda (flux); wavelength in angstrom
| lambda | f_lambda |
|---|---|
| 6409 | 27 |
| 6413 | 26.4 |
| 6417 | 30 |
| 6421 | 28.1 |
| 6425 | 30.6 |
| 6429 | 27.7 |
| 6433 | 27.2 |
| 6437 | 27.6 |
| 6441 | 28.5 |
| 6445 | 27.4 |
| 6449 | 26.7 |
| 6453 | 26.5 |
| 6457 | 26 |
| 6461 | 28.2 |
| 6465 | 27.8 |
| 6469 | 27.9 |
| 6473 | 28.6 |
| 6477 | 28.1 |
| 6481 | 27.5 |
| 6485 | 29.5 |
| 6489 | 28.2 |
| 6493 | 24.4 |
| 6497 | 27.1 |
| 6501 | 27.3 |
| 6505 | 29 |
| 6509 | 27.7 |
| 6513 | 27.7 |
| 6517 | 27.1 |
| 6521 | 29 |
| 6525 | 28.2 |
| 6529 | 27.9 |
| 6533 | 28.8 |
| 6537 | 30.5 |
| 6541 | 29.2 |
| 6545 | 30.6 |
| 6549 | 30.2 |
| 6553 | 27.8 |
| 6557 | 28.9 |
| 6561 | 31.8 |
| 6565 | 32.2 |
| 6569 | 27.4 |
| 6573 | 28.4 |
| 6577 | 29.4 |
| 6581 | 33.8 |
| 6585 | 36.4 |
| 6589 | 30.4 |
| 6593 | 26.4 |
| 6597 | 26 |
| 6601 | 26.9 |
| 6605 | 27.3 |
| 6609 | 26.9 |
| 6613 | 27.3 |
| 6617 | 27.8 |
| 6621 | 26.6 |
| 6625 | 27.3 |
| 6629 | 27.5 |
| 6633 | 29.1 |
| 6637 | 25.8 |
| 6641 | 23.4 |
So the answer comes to 27.8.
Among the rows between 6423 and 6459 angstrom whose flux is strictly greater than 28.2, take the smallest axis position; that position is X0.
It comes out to 6425 angstrom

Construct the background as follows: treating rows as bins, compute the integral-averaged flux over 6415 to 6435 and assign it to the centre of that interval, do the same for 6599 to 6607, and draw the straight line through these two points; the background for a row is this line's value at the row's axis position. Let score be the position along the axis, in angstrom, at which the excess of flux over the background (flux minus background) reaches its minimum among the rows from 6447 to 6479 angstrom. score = 6457 angstrom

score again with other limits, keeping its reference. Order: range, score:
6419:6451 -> 6449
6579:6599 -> 6597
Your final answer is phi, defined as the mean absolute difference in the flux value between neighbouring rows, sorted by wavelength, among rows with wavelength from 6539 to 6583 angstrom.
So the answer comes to 2.0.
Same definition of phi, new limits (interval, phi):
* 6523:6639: 1.7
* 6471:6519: 1.3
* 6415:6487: 1.1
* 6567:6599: 2.8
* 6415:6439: 1.6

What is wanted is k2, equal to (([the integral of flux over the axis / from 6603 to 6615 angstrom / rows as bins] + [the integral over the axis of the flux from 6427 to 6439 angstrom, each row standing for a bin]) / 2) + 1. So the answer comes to 329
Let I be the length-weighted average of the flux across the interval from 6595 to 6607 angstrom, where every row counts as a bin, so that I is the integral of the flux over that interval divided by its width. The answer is 26.7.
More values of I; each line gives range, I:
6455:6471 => 27.5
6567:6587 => 31.1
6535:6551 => 30.1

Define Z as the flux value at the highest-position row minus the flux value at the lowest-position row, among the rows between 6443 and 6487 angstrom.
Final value 2.1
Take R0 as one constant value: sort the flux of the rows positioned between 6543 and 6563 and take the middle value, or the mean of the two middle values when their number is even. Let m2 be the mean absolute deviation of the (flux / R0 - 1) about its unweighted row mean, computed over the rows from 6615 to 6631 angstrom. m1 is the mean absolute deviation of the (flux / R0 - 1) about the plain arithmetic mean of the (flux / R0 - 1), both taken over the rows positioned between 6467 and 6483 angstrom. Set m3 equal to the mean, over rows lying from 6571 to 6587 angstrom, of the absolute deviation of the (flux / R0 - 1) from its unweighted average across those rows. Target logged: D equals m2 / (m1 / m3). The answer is 0.111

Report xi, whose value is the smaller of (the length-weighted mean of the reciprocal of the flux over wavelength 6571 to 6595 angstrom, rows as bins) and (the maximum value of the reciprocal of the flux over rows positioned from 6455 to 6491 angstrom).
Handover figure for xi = 0.0328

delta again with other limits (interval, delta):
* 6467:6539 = 28.0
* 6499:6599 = 28.9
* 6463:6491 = 28.1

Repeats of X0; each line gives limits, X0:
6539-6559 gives 6541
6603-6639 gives 6633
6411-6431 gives 6417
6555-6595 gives 6557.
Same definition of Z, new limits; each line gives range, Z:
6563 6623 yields -5.6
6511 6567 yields 4.5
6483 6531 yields -1.6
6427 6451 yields -1.0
